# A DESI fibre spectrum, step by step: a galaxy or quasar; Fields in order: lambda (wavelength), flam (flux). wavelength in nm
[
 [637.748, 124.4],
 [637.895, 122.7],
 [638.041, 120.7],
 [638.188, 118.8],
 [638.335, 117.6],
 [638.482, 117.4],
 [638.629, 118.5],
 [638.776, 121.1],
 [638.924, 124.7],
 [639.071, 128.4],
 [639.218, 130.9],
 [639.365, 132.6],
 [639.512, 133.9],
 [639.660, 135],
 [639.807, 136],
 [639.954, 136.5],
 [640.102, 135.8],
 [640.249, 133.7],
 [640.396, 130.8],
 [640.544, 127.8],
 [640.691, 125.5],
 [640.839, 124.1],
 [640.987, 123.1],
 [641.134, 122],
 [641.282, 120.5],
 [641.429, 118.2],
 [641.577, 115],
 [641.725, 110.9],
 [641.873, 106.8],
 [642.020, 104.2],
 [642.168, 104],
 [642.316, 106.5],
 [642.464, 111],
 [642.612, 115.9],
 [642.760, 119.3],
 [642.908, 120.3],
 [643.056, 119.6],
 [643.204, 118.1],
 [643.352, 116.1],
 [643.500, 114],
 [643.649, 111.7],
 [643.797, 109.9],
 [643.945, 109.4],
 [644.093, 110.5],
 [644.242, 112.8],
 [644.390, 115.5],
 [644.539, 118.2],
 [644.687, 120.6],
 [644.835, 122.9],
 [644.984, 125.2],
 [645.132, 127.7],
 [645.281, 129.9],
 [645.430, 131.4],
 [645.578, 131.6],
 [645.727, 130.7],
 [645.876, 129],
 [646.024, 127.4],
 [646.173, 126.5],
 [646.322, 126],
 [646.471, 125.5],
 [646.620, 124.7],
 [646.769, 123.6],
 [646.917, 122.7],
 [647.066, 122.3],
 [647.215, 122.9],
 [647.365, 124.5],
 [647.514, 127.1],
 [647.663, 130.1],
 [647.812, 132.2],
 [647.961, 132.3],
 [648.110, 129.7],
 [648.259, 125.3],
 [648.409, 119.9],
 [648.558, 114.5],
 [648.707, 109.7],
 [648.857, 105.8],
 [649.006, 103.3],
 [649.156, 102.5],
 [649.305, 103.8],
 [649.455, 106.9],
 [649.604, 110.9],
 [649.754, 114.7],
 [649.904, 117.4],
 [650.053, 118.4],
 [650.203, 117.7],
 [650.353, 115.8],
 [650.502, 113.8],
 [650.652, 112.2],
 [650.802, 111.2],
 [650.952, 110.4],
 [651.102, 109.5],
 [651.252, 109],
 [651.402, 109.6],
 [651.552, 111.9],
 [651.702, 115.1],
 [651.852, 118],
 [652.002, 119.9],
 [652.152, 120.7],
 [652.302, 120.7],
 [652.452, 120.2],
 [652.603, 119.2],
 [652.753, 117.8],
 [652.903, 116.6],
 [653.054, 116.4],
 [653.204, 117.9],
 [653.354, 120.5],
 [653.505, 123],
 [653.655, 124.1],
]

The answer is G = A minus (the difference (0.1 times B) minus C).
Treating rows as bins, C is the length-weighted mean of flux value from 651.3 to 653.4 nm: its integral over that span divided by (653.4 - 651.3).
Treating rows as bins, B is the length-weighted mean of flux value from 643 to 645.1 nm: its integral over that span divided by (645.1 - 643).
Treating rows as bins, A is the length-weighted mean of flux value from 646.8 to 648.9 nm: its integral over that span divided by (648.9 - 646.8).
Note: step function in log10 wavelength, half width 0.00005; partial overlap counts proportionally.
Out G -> 229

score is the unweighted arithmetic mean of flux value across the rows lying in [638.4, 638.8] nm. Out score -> 119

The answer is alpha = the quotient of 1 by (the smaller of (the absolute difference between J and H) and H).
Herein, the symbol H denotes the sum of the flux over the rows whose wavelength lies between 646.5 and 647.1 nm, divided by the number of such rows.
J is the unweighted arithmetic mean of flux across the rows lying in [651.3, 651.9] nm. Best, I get 0.10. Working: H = 123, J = 114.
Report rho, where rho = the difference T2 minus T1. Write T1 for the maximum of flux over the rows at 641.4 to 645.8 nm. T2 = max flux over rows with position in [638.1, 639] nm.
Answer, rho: -7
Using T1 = 131.6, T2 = 124.7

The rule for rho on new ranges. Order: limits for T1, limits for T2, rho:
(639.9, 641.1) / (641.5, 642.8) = -17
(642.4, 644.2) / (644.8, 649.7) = 12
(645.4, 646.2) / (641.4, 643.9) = -11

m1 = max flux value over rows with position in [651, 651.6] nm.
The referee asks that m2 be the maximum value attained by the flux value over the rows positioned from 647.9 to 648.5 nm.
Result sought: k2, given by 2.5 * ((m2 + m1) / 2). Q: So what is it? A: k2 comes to 305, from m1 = 111.9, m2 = 132.3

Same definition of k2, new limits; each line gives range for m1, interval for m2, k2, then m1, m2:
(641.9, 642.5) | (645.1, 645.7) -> 303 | 111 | 131.6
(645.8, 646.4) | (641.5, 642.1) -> 305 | 129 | 115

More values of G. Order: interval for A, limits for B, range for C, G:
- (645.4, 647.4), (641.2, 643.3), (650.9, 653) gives 231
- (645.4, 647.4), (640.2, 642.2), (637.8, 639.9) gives 240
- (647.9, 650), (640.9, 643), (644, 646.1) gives 226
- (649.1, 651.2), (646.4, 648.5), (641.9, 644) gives 212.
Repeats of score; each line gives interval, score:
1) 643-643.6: 117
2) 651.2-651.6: 110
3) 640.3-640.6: 129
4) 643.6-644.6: 113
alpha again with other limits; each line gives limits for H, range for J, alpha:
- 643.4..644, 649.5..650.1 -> 0.24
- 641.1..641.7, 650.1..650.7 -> 0.25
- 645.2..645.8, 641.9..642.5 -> 0.04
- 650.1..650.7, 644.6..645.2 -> 0.11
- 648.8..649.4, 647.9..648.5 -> 0.04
